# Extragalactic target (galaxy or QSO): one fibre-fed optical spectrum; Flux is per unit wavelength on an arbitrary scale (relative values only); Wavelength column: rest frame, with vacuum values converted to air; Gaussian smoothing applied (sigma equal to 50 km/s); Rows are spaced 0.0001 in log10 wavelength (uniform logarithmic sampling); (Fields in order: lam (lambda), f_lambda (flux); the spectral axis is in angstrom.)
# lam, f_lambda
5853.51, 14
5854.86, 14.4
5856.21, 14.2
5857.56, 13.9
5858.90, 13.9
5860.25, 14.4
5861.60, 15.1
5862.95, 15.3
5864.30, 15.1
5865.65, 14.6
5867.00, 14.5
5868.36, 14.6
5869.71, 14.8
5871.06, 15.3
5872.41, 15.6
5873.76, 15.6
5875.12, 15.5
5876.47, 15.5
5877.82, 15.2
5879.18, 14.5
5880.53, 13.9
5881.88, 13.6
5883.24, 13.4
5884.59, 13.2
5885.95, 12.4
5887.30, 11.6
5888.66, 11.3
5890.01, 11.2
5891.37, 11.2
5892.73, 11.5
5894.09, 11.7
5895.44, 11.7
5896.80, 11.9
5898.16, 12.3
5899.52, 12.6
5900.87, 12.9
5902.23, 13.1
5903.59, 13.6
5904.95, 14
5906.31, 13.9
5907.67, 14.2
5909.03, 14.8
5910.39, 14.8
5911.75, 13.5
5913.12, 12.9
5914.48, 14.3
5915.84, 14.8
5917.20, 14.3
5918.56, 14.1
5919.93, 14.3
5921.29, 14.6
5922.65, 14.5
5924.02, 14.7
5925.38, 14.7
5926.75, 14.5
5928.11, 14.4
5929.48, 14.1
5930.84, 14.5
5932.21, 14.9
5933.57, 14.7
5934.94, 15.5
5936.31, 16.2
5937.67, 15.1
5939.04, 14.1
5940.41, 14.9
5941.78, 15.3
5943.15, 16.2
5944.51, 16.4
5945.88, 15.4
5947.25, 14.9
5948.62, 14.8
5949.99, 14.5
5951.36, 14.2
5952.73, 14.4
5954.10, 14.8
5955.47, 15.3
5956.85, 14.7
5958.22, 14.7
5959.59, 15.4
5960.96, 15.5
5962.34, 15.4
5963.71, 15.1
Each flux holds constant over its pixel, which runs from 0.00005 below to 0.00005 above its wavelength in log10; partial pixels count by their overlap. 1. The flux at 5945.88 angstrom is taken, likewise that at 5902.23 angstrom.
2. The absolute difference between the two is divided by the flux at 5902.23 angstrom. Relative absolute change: 0.18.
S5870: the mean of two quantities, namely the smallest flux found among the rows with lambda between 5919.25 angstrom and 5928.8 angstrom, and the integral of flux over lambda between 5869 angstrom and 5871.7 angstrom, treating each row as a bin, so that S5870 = 27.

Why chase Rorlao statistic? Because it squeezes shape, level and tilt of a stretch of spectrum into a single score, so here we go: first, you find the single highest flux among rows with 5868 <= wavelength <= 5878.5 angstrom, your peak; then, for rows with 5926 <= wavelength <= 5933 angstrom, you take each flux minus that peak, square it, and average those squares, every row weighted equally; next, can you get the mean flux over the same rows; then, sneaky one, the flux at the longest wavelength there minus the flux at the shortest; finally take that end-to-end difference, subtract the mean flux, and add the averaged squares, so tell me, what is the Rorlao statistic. -12.8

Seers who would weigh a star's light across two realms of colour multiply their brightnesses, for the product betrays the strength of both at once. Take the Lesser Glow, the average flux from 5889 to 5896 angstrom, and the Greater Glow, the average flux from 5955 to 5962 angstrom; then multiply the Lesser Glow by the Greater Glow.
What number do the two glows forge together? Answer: 173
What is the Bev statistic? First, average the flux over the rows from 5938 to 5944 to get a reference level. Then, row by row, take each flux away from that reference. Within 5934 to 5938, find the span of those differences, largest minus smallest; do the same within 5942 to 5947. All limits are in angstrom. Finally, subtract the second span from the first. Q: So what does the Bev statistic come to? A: 0.10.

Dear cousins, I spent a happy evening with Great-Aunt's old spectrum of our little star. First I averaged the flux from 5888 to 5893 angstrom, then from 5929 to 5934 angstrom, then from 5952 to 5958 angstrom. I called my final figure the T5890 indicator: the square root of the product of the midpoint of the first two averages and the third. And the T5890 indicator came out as 13.8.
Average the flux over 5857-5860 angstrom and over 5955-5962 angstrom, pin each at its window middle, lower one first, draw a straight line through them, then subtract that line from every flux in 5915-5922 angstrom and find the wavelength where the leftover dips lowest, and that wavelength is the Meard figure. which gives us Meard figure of 5918.56 angstrom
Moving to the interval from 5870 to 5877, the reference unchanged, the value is 5871.06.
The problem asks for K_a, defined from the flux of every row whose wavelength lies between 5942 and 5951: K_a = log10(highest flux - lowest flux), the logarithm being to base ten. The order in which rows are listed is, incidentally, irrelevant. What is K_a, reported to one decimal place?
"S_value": 0.3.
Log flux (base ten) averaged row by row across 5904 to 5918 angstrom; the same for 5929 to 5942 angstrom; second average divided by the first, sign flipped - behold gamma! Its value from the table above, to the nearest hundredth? -1.02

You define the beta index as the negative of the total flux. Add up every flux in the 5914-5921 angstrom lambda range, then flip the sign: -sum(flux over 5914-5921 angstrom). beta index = -72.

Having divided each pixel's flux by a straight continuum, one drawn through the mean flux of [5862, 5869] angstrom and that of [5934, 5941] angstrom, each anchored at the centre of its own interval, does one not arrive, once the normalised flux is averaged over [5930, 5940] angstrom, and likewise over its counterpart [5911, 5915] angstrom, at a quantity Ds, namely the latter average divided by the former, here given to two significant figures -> 0.91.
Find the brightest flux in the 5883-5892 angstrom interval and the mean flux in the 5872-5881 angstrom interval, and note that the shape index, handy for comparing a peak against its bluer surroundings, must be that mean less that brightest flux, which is 1.7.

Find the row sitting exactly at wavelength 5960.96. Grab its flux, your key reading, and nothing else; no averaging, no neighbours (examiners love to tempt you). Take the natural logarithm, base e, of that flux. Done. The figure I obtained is 2.74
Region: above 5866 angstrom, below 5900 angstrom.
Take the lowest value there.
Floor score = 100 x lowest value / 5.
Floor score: 224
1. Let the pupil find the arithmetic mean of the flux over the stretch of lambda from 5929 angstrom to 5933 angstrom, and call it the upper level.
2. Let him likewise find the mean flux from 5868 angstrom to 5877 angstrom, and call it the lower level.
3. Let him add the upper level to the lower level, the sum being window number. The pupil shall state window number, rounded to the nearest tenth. 29.8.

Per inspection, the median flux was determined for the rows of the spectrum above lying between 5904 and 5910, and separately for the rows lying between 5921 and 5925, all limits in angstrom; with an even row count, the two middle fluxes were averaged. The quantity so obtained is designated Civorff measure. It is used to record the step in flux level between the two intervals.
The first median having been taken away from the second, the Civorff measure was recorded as 0.50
